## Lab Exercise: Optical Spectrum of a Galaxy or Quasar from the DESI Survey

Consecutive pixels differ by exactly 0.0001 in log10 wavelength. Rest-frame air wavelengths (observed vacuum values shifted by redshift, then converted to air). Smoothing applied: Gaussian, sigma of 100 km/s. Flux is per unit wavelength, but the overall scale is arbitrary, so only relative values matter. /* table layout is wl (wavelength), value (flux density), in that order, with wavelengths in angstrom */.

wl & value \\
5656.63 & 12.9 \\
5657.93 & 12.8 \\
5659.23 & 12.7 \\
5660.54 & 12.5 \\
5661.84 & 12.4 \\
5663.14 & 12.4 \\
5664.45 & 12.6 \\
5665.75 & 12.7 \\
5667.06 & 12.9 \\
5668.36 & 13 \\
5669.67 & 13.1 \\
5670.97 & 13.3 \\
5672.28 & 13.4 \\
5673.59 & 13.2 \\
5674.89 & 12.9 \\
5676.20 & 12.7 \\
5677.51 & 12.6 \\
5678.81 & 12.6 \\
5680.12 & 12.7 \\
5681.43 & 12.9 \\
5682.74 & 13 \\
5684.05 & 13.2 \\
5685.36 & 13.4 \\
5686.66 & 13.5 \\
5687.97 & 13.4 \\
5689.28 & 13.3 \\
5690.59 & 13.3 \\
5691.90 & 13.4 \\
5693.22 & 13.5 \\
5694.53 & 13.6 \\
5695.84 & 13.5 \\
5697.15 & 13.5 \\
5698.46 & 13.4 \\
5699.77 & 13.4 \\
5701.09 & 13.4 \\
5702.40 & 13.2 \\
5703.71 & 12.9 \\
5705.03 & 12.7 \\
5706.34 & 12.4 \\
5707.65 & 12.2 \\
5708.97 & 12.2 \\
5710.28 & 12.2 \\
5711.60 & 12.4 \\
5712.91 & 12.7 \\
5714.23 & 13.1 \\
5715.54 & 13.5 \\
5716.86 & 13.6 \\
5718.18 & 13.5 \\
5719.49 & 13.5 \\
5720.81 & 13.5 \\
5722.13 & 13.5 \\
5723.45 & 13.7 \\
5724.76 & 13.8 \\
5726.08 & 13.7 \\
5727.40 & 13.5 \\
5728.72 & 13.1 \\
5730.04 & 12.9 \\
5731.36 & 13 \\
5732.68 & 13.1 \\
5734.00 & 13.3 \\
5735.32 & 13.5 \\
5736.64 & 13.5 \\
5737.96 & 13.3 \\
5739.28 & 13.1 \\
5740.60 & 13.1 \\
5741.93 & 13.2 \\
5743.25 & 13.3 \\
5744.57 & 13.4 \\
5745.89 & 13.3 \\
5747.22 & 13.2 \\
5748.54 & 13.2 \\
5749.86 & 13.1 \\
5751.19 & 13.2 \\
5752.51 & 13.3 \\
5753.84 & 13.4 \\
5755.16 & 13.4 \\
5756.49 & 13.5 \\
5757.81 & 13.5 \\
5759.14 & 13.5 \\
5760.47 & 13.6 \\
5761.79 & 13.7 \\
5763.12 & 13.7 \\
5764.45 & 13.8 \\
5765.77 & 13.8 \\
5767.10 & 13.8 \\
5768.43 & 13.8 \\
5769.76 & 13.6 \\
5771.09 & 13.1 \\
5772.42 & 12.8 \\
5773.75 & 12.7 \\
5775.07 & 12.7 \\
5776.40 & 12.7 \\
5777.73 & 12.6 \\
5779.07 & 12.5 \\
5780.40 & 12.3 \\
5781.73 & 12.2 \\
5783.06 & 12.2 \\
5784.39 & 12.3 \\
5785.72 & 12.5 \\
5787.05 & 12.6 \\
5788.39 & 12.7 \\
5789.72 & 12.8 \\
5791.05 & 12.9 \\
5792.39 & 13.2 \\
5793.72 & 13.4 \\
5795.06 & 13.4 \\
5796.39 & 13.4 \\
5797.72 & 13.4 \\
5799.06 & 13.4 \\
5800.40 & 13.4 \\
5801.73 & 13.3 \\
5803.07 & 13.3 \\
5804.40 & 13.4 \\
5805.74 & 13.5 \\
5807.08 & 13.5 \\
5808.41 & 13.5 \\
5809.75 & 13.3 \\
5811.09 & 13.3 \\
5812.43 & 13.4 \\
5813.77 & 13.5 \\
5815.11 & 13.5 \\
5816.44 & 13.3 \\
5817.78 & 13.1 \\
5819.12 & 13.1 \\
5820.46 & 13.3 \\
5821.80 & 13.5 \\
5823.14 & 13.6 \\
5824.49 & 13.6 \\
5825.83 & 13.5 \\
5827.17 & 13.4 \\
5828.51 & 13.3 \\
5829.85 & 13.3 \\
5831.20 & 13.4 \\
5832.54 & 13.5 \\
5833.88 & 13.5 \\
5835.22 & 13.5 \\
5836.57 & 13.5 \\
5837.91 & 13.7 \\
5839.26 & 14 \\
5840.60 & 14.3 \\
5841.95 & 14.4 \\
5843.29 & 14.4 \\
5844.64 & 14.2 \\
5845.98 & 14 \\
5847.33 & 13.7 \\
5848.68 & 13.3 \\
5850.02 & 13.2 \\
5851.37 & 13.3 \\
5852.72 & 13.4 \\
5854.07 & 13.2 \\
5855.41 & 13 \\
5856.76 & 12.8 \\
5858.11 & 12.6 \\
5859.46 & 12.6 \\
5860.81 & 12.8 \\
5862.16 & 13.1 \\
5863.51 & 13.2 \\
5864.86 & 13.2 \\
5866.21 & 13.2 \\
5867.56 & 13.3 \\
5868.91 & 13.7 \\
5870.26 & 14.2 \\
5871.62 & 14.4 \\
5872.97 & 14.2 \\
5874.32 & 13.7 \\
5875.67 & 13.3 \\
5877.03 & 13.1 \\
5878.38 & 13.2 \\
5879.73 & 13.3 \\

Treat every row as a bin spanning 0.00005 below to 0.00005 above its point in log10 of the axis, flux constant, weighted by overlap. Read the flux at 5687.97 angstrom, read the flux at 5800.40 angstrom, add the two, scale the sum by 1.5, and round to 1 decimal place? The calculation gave 40.2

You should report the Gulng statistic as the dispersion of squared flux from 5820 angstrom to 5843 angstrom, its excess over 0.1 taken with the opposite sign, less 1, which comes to -10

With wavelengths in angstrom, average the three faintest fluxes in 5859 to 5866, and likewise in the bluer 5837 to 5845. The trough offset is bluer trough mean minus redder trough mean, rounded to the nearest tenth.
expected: 1.1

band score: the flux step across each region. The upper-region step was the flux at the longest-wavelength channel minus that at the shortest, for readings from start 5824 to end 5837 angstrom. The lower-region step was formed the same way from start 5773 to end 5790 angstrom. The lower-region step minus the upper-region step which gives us 0.2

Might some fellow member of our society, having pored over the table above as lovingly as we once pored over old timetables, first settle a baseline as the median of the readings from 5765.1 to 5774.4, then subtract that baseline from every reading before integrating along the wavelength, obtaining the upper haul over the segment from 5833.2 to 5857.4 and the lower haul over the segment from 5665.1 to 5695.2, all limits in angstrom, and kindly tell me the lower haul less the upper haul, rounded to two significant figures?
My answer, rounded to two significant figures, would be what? -15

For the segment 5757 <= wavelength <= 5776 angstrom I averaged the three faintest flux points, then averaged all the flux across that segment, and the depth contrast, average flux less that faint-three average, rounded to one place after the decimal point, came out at 0.7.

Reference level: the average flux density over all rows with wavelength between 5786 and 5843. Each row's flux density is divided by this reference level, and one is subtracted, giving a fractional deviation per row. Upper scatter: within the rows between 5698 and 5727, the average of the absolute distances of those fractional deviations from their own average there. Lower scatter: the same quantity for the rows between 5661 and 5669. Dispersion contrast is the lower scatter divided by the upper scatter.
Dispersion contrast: 0.42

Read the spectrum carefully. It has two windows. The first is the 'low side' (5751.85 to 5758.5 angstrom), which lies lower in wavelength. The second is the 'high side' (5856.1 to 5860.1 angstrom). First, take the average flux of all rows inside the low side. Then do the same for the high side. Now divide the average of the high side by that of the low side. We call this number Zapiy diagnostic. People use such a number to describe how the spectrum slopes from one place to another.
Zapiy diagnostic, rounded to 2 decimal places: 0.94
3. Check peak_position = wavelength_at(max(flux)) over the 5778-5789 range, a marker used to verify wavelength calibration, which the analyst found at 5788.39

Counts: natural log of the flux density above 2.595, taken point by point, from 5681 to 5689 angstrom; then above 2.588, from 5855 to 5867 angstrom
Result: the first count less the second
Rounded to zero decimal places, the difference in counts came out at 3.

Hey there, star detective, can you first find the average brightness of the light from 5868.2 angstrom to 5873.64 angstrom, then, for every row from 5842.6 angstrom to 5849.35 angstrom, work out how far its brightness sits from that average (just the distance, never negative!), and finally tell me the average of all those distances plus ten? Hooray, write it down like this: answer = 10.3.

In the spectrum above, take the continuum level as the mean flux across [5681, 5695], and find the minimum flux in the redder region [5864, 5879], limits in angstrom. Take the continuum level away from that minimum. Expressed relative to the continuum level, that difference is -0.016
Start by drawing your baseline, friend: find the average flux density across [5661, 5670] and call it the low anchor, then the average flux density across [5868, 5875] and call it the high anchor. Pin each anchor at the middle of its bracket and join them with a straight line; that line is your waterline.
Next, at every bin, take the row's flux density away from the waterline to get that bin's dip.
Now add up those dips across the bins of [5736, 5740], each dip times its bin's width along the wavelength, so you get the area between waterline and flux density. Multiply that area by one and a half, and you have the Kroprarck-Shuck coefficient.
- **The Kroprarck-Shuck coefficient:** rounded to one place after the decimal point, -0.7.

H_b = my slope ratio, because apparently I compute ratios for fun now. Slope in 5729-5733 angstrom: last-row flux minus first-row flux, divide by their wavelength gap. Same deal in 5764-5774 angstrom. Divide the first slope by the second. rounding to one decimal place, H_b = -0.6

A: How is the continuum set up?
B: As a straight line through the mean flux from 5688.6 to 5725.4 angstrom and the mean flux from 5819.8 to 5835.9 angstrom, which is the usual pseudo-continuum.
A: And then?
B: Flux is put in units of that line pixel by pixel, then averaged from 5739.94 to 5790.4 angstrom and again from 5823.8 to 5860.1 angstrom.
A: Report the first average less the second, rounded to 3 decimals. -0.017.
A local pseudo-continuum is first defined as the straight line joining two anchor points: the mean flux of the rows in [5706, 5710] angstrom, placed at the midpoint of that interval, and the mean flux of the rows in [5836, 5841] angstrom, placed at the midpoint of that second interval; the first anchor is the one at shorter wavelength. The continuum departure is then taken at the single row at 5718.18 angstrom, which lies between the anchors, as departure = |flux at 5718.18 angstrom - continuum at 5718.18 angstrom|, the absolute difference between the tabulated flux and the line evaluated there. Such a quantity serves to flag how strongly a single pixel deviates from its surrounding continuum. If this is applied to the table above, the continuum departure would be 1.1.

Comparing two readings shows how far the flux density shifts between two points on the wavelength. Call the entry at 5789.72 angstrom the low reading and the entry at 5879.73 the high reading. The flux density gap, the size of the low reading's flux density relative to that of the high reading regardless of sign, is 0.50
